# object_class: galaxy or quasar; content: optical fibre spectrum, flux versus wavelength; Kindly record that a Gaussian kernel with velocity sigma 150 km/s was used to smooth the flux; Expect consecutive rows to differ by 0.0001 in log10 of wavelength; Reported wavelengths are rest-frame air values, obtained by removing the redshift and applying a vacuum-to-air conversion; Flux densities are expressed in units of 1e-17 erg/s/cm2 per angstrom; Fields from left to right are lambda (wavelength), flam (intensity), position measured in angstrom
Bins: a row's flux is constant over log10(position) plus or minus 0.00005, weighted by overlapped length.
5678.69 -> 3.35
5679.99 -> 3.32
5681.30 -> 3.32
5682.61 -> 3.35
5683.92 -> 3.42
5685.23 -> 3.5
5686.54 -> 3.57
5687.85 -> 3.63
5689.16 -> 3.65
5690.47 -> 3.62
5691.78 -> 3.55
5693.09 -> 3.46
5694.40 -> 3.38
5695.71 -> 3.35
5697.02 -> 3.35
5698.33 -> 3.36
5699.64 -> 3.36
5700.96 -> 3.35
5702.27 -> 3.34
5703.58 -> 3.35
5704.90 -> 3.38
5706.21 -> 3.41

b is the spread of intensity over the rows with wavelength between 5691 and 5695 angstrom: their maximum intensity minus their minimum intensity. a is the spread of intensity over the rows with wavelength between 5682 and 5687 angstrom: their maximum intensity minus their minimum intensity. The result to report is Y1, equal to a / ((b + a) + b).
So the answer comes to 0.39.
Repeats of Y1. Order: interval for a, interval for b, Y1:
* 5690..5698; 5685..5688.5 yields 0.51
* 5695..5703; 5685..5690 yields 0.06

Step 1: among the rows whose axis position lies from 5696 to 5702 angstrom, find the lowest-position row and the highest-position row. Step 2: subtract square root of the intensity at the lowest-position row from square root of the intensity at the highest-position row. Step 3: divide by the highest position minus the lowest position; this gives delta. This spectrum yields 0.000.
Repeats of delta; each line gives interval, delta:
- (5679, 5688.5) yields 0.011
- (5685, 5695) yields -0.004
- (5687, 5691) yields -0.001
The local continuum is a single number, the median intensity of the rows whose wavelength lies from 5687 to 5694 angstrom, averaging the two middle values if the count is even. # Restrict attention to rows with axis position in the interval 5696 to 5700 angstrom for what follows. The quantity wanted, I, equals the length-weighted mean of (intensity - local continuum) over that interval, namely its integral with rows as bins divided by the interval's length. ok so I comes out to -0.26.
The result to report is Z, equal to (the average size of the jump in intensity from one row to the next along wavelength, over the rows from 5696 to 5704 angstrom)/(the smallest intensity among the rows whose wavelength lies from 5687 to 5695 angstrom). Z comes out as 0.002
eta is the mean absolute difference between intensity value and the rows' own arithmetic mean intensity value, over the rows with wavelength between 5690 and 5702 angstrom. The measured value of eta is 0.082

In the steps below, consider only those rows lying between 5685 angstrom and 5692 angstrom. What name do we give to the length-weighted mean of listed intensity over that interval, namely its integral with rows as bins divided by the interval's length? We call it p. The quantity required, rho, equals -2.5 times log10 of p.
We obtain -1.389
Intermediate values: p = 3.59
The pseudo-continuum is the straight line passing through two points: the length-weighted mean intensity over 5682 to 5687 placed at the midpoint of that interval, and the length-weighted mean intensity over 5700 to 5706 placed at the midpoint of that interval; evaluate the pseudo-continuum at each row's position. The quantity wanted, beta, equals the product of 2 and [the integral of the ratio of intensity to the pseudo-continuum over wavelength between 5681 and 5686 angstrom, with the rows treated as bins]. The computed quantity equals 9.8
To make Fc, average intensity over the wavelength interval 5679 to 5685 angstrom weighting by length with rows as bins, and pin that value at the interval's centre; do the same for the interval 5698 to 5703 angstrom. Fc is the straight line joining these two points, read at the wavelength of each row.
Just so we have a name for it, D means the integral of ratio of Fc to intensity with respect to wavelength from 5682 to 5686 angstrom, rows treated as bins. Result 3.92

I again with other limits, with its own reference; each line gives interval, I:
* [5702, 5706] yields -0.26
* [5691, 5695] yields -0.15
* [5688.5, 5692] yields -0.01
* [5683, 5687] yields -0.14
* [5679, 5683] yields -0.29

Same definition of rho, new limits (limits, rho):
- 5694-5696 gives -1.318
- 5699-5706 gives -1.315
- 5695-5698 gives -1.315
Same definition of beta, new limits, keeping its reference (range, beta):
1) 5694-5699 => 9.9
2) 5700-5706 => 12.0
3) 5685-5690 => 10.5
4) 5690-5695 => 10.3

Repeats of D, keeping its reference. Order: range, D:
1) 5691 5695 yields 3.87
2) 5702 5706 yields 3.98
